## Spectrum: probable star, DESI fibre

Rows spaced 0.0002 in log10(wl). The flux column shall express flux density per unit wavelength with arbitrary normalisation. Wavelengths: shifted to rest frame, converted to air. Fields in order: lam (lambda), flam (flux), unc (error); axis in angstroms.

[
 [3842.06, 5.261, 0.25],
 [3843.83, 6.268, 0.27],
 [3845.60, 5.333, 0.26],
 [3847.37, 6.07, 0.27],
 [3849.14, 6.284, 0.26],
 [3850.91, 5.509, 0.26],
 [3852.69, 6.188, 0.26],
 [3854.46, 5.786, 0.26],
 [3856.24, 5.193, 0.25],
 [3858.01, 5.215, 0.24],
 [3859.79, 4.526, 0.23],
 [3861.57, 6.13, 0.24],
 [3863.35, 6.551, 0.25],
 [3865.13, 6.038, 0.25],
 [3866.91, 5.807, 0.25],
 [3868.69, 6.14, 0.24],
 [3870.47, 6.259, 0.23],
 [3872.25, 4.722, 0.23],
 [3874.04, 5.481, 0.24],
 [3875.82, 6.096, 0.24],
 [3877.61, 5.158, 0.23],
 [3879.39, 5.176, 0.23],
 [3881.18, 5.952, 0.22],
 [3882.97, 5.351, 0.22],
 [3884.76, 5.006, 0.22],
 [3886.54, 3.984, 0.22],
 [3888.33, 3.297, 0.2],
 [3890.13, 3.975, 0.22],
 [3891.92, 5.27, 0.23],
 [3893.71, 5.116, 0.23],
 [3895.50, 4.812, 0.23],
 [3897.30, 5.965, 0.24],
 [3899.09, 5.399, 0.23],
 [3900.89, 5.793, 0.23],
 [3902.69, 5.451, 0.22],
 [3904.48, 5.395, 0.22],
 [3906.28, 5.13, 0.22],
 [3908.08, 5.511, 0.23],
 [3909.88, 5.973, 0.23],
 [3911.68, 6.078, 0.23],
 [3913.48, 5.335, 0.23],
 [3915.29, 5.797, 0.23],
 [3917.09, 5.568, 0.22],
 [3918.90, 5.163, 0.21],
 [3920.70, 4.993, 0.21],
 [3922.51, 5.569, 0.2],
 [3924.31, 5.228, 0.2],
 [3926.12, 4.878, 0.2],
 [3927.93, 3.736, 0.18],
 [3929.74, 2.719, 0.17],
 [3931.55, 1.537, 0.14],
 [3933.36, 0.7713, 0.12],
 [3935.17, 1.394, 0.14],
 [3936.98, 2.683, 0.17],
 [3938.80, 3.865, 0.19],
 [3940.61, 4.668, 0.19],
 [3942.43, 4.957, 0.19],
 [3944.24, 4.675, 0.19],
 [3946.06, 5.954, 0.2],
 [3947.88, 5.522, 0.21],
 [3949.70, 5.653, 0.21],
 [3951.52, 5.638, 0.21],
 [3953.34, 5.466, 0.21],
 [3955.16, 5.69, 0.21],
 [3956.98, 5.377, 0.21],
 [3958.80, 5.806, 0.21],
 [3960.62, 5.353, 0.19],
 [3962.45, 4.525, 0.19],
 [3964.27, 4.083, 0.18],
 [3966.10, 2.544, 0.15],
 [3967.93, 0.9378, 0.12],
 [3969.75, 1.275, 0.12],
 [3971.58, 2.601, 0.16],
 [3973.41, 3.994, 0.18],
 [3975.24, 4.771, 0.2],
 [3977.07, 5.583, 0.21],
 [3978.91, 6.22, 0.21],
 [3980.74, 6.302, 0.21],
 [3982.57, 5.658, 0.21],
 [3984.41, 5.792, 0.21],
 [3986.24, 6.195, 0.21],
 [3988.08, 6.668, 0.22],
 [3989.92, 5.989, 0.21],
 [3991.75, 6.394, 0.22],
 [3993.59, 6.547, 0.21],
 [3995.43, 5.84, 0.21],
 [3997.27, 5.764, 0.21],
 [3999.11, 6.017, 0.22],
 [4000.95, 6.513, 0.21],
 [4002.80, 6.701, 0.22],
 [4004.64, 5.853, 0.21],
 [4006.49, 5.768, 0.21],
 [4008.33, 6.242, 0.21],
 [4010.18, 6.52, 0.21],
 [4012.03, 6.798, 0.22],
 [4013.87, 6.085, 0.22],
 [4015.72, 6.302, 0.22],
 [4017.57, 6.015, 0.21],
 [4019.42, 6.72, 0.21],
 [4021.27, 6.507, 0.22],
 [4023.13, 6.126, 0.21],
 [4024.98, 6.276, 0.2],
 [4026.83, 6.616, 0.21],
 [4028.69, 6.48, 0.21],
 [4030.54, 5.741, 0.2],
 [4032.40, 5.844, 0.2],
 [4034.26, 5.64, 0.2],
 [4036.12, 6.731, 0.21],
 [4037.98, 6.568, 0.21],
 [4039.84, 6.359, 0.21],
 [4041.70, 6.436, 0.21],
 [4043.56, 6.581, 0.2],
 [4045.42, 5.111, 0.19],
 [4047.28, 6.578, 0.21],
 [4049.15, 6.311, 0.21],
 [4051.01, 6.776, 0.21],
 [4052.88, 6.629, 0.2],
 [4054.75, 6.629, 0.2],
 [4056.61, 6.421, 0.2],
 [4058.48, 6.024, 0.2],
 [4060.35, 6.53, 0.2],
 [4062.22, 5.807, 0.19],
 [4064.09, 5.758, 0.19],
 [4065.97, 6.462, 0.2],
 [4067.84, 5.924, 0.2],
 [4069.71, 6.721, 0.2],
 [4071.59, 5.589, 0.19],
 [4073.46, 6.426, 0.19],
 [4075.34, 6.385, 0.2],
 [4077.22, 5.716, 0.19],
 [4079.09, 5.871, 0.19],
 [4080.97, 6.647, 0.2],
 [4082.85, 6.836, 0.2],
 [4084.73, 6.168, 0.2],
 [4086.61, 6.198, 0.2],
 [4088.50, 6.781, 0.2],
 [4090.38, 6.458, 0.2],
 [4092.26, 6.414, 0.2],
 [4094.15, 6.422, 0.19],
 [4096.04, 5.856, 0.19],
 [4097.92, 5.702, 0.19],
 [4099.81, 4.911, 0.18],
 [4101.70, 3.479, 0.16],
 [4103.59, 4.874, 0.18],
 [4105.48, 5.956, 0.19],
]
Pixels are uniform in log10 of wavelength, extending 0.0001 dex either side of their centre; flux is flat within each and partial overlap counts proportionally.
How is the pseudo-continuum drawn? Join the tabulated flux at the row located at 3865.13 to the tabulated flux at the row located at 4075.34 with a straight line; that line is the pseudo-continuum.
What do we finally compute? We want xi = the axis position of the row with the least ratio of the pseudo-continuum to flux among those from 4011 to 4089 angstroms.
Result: 4012.03 angstroms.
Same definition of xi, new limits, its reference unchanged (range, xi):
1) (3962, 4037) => 4012.03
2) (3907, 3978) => 3911.68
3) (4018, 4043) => 4019.42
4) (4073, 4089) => 4082.85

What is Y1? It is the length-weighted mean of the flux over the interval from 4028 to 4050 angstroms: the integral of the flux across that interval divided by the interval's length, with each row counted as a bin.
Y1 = 6.2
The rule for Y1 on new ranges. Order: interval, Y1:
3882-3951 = 4.7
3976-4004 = 6.1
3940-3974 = 4.5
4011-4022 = 6.4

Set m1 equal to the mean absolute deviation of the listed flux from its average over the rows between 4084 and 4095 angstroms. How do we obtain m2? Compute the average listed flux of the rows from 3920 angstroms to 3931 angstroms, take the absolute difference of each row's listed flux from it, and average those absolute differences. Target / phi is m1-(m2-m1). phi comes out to -0.6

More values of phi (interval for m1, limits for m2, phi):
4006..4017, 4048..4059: 0.3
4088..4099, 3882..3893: -0.1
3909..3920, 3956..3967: -0.3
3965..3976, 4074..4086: 1.9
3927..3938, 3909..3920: 1.5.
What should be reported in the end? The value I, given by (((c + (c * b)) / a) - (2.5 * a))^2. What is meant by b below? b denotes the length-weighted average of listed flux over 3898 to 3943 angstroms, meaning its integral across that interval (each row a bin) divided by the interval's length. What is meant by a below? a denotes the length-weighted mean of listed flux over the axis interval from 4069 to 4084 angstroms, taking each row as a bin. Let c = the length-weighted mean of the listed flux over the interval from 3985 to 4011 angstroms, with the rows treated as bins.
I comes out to 103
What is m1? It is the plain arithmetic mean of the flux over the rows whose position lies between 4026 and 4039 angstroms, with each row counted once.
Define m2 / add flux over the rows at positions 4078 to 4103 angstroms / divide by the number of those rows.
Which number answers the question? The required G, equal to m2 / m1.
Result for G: 1.0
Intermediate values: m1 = 6.2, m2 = 6.0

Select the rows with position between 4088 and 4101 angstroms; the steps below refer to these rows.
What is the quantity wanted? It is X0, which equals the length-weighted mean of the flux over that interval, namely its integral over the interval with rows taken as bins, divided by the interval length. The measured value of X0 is 6.0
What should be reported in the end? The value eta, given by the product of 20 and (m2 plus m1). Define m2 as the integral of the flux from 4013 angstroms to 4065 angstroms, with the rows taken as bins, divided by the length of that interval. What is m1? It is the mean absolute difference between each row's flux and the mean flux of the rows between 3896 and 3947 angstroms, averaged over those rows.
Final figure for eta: 148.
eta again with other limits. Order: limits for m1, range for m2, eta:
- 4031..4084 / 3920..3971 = 90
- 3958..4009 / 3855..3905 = 131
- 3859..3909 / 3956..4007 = 115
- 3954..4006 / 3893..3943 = 116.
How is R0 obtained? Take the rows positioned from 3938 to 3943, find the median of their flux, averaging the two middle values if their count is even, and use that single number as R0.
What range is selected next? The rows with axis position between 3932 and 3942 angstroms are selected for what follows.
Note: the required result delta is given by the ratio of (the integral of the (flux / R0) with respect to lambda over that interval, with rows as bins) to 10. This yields 0.59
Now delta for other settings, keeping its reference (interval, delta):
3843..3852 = 1.14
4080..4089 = 1.25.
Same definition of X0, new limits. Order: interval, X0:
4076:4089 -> 6.3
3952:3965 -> 5.2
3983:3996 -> 6.2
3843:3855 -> 5.9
